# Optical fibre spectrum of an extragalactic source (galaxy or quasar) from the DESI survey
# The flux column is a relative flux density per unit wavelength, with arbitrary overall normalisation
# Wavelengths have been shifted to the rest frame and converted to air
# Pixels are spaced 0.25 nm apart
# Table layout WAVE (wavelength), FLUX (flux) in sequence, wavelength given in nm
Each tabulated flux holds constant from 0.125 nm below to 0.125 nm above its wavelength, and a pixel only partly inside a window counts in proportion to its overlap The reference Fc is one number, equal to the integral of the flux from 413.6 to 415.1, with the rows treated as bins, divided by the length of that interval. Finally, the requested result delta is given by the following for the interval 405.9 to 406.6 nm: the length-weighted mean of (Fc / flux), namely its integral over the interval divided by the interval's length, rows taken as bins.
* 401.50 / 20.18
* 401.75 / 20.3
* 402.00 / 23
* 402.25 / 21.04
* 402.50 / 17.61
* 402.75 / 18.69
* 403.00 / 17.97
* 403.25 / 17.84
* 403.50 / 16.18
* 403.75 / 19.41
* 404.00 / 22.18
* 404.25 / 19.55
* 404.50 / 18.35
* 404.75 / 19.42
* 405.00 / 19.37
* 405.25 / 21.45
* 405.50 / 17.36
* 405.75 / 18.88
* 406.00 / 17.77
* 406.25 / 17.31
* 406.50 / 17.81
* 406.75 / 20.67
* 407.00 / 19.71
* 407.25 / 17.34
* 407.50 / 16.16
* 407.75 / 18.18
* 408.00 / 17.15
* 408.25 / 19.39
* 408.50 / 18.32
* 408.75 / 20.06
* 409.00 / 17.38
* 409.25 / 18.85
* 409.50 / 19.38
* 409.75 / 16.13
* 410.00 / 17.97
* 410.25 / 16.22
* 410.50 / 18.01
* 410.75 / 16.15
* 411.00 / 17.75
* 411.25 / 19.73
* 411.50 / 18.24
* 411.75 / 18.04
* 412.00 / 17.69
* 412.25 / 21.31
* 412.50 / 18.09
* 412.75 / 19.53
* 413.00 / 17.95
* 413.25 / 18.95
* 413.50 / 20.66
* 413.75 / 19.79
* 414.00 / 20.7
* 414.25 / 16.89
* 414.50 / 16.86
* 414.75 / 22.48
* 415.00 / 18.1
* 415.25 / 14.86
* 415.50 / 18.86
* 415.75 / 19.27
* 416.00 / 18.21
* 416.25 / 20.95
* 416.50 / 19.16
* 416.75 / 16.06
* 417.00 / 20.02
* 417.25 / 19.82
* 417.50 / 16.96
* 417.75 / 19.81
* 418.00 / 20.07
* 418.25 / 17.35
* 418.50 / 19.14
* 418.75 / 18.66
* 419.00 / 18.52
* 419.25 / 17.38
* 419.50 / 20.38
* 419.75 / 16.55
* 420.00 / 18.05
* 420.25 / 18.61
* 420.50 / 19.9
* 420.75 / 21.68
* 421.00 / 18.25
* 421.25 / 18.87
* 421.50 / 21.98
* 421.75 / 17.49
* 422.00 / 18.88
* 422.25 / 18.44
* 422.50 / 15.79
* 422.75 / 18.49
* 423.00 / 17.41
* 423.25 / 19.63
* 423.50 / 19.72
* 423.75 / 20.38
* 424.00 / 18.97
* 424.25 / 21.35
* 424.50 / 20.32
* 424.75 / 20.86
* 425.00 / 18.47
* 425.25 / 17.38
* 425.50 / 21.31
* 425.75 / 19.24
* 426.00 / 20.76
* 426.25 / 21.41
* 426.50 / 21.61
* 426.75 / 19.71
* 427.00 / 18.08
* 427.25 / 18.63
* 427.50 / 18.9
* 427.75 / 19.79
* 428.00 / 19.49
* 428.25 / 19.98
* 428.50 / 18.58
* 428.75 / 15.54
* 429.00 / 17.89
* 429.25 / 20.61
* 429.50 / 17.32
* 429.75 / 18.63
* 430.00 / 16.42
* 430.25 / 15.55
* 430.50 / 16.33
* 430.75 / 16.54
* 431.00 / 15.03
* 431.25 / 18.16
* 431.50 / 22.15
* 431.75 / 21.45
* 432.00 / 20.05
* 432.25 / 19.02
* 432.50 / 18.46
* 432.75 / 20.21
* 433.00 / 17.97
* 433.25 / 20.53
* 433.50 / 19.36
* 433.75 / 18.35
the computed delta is 1.09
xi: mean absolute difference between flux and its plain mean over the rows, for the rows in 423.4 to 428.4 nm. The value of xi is 0.96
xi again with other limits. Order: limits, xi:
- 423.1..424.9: 0.63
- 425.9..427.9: 1.05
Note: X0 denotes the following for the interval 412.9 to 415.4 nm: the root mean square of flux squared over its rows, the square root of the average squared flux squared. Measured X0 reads 364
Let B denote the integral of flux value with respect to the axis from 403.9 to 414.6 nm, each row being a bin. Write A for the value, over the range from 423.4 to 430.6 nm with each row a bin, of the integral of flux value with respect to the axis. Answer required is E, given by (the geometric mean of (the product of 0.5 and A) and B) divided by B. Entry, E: 0.59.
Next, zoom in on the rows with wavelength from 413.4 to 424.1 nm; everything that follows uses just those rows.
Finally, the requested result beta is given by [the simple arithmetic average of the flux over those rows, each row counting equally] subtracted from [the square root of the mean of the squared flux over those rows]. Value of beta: 0.071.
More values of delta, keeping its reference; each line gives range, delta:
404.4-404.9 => 1.01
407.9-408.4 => 1.05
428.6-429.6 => 1.08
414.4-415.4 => 1.08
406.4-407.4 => 1.02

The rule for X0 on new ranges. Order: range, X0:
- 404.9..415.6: 348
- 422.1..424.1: 351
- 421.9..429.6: 375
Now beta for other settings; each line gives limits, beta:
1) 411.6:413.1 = 0.044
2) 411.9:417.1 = 0.086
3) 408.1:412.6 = 0.049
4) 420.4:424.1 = 0.063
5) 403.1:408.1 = 0.067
